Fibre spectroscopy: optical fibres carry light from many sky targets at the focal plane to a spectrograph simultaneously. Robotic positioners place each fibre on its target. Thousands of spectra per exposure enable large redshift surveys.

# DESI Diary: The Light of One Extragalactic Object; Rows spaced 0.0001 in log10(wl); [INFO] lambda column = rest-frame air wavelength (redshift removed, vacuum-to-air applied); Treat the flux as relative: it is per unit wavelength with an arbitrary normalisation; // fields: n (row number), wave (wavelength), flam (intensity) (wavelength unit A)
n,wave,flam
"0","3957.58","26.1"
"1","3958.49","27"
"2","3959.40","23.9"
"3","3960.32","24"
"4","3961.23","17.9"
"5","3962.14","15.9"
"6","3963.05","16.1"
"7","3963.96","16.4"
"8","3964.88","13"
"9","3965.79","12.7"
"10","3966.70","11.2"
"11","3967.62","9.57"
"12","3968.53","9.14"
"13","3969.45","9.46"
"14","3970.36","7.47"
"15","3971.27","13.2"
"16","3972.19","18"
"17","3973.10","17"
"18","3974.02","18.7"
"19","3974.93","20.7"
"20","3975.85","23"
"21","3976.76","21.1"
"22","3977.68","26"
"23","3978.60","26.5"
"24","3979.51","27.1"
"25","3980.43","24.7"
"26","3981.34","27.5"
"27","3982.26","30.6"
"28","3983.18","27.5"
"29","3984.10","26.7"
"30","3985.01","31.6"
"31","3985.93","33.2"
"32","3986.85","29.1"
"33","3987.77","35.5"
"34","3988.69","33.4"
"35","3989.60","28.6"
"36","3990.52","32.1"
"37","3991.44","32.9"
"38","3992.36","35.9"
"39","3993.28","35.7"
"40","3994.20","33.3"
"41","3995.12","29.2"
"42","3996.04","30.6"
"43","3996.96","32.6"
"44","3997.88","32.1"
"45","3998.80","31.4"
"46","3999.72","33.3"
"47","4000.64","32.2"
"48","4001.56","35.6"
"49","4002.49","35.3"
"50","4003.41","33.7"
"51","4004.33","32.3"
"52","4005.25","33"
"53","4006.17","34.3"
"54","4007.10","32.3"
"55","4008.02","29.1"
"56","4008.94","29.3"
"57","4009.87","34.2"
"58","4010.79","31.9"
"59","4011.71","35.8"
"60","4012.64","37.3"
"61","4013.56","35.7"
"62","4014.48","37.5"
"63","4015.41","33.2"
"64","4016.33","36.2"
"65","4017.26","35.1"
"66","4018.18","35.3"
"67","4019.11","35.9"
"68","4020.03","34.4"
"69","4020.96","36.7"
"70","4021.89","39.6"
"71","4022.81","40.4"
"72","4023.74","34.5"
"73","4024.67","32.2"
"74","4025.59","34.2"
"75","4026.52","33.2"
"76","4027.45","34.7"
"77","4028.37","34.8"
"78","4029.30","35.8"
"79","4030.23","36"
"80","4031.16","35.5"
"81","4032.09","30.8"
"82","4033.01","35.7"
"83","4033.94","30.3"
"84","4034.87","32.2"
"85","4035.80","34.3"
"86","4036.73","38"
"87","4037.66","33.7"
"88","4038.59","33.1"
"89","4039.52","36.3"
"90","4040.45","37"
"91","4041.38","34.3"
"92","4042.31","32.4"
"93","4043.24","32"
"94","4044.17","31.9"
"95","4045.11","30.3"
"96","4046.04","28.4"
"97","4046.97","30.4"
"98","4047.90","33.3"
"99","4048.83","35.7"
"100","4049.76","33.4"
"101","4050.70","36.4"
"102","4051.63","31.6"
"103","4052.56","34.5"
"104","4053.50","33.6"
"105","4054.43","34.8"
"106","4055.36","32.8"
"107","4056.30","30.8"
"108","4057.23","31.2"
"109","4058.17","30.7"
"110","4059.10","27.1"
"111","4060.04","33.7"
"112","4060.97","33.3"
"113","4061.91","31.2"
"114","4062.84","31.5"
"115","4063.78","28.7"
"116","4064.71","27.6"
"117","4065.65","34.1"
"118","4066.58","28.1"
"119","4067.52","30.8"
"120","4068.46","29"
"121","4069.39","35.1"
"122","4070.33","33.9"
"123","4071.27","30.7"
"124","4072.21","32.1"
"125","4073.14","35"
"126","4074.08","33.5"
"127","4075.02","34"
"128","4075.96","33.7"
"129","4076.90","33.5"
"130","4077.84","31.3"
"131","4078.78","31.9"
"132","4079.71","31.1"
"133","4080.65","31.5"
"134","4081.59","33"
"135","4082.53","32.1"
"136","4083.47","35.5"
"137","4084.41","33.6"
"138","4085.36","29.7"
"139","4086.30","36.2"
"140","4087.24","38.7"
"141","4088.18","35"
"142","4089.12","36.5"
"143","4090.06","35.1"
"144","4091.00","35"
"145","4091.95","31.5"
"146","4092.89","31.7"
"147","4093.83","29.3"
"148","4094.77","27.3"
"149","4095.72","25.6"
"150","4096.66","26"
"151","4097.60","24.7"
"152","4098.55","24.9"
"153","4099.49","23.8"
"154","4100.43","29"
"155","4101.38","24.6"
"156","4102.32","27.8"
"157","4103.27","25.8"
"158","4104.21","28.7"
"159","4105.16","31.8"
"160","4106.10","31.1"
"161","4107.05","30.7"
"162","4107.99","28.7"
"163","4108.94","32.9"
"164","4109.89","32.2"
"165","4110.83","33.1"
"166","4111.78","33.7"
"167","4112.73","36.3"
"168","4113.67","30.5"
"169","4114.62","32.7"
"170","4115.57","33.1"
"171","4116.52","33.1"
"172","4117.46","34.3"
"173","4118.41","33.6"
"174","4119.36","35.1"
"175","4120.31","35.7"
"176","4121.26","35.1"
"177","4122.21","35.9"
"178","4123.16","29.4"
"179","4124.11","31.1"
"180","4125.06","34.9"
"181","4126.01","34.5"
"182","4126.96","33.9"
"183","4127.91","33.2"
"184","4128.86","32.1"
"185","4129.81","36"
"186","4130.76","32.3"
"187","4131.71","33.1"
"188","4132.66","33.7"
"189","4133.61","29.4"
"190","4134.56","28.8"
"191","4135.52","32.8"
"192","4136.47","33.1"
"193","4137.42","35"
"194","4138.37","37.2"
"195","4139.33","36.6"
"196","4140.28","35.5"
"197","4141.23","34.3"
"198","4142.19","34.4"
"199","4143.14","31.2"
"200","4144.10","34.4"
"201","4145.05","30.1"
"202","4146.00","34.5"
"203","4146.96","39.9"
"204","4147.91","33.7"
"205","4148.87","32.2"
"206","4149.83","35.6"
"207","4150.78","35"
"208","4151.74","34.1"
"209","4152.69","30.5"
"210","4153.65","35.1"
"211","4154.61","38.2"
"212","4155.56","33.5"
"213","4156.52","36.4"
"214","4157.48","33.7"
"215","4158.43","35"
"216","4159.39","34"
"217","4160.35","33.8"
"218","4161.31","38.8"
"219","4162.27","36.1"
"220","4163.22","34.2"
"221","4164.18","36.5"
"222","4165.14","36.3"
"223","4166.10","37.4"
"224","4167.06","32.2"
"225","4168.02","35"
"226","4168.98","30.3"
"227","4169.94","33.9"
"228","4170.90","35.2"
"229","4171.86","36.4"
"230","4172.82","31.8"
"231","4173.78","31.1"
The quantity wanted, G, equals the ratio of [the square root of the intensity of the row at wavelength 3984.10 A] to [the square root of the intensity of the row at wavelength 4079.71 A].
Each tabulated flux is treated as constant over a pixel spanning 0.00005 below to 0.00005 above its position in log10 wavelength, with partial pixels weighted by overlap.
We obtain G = 0.93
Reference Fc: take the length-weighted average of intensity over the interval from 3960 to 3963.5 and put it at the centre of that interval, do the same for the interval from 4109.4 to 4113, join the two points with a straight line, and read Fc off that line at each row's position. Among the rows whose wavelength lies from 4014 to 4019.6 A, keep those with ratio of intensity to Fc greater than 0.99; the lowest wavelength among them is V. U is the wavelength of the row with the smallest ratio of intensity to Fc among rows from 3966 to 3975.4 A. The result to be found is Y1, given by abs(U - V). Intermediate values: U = 3970.36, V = 4014.48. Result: 44.1 A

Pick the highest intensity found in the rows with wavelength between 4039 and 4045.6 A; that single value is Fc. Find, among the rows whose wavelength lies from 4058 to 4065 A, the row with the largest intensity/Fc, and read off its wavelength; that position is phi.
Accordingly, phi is 4060.04 A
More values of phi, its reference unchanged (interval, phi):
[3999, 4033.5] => 4022.81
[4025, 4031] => 4030.23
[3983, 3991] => 3987.77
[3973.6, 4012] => 3992.36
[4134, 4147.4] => 4146.96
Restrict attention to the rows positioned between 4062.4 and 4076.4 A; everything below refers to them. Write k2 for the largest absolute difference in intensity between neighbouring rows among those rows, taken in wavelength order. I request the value 6.5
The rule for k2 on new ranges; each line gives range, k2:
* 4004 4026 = 5.9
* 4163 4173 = 5.2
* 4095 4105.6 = 5.2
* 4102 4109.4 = 4.2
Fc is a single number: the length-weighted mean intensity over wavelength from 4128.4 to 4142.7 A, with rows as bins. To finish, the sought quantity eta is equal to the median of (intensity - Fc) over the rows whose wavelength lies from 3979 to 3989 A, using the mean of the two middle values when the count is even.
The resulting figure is -5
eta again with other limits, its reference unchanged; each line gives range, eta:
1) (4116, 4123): 1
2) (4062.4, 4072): -3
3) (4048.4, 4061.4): 0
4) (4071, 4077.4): 0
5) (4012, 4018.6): 2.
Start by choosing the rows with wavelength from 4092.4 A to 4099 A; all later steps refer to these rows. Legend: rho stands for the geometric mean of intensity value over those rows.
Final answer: 27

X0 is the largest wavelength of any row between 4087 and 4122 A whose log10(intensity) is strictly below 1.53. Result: 4118.41 A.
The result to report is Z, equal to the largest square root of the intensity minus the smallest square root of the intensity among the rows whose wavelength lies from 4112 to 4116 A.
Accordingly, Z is 0.50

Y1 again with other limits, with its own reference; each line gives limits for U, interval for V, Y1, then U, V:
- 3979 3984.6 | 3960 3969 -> 20.1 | 3980.43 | 3960.32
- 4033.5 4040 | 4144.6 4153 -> 113.0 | 4033.94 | 4146.96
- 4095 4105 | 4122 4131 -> 22.7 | 4099.49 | 4122.21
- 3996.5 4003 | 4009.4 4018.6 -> 11.1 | 3998.80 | 4009.87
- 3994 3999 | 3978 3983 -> 16.5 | 3995.12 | 3978.60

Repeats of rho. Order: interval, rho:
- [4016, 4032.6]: 35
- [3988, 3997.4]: 32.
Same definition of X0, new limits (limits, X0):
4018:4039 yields 4038.59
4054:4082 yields 4081.59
